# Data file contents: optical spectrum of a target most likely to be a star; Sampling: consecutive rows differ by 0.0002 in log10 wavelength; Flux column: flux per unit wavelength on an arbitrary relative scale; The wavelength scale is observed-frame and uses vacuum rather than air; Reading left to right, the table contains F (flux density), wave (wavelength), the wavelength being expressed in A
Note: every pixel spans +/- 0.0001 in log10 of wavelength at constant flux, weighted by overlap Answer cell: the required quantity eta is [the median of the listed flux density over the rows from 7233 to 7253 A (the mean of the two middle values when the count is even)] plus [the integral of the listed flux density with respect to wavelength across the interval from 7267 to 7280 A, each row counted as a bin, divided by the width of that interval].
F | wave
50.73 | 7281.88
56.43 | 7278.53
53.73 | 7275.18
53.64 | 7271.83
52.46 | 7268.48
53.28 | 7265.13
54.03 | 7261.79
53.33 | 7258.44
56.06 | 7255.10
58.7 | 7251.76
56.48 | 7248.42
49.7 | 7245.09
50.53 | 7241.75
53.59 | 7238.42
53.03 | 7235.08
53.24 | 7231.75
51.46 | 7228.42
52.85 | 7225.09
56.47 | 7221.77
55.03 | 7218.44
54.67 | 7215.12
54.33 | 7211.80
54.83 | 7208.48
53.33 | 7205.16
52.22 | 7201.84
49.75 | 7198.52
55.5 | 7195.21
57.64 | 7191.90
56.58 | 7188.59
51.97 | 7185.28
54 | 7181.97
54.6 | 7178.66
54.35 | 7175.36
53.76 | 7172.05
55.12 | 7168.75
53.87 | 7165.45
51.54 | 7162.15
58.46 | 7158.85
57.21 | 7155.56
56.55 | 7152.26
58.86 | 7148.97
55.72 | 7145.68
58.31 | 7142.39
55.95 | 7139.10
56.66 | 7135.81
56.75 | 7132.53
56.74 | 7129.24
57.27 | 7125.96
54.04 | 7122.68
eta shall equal 107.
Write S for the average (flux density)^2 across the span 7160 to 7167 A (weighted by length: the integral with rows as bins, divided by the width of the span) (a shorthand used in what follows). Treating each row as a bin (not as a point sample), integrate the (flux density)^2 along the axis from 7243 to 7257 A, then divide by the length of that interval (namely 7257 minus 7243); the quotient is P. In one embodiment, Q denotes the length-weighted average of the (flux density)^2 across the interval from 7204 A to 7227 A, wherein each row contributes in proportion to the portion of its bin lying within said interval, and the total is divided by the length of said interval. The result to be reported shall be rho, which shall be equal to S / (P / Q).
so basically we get 2754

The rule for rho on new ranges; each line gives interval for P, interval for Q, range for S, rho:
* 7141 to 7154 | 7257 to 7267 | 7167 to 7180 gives 2582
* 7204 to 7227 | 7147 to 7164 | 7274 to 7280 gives 3274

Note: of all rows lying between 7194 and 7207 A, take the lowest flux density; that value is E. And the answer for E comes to 49.75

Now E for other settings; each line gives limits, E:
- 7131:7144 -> 55.95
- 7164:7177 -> 53.76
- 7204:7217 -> 53.33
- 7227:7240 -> 51.46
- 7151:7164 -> 51.54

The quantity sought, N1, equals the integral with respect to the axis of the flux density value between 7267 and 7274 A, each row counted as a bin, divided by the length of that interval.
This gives 53.1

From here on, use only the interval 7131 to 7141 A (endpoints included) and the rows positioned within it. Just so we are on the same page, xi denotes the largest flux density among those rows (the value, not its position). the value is 56.75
